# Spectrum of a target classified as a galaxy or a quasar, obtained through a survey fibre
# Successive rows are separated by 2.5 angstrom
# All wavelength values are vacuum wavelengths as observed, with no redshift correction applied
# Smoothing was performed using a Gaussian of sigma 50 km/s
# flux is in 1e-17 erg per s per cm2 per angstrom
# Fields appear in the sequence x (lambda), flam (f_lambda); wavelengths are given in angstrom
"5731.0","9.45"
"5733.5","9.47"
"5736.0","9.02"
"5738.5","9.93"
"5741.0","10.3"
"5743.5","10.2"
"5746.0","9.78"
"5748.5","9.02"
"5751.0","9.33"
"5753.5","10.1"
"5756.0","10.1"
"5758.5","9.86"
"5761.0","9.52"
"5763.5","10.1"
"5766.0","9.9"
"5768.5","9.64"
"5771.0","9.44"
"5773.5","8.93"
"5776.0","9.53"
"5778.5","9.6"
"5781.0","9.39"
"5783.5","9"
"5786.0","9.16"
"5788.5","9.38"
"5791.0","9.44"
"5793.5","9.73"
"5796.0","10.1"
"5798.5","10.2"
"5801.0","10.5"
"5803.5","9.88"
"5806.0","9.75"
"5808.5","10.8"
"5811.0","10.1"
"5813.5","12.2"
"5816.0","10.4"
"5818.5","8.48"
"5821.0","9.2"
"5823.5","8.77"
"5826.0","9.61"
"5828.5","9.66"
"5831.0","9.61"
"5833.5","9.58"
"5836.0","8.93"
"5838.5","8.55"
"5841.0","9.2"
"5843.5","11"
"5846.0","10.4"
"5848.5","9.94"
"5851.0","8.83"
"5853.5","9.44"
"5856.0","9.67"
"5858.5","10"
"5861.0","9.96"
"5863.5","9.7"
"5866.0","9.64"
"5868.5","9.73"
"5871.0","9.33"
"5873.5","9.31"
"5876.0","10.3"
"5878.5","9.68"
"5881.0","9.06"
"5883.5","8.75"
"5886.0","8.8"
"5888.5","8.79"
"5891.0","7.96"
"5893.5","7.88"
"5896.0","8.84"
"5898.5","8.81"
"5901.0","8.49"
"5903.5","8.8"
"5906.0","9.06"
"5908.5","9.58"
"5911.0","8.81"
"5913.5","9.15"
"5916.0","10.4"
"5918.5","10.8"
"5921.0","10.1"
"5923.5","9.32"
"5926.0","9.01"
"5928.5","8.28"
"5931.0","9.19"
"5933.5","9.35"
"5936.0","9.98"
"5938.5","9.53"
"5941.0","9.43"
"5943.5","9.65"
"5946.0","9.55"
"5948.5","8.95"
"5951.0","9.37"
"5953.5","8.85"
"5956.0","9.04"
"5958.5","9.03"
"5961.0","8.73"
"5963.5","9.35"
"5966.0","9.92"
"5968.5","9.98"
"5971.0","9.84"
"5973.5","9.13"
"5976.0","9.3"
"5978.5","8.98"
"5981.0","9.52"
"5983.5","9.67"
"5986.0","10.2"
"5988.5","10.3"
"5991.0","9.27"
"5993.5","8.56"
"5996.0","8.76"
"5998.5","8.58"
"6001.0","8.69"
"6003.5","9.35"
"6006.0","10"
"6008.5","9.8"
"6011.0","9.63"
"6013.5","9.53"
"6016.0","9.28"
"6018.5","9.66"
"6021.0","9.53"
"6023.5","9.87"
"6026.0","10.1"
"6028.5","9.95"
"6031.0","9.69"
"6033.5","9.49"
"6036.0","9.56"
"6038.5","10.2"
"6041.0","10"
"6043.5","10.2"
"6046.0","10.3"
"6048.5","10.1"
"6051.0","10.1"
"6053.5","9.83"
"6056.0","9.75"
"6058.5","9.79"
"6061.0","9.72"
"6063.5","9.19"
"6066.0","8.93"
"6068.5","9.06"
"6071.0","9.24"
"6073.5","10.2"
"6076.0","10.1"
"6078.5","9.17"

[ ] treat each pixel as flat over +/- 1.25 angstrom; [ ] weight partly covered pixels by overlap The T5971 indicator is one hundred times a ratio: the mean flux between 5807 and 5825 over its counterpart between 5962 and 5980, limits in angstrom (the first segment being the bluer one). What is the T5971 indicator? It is 105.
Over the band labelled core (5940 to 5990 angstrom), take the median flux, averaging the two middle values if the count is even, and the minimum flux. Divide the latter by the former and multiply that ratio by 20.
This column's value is 18.6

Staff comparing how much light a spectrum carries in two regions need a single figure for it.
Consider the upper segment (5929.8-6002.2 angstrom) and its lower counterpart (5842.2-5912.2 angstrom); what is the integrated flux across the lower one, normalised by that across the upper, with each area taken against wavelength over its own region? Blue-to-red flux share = 1.0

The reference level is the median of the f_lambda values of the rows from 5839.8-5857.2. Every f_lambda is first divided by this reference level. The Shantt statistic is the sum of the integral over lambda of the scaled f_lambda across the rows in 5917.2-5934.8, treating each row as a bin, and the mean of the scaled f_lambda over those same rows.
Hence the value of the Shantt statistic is 18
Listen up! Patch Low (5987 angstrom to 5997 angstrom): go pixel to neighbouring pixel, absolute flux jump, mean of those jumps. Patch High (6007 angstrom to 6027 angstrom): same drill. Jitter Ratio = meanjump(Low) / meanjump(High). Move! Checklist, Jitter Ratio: 2.8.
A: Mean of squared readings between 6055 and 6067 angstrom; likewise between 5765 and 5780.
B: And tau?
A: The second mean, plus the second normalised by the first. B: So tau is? 91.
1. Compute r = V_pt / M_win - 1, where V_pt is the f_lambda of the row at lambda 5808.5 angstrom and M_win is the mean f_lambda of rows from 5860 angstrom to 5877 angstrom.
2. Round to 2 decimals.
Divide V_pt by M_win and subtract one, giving 0.11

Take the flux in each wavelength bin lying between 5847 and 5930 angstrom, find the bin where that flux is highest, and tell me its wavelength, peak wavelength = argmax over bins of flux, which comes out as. 5918.5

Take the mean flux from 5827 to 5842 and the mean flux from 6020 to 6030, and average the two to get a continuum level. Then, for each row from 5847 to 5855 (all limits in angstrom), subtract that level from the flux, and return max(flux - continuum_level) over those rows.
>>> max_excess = 0.4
